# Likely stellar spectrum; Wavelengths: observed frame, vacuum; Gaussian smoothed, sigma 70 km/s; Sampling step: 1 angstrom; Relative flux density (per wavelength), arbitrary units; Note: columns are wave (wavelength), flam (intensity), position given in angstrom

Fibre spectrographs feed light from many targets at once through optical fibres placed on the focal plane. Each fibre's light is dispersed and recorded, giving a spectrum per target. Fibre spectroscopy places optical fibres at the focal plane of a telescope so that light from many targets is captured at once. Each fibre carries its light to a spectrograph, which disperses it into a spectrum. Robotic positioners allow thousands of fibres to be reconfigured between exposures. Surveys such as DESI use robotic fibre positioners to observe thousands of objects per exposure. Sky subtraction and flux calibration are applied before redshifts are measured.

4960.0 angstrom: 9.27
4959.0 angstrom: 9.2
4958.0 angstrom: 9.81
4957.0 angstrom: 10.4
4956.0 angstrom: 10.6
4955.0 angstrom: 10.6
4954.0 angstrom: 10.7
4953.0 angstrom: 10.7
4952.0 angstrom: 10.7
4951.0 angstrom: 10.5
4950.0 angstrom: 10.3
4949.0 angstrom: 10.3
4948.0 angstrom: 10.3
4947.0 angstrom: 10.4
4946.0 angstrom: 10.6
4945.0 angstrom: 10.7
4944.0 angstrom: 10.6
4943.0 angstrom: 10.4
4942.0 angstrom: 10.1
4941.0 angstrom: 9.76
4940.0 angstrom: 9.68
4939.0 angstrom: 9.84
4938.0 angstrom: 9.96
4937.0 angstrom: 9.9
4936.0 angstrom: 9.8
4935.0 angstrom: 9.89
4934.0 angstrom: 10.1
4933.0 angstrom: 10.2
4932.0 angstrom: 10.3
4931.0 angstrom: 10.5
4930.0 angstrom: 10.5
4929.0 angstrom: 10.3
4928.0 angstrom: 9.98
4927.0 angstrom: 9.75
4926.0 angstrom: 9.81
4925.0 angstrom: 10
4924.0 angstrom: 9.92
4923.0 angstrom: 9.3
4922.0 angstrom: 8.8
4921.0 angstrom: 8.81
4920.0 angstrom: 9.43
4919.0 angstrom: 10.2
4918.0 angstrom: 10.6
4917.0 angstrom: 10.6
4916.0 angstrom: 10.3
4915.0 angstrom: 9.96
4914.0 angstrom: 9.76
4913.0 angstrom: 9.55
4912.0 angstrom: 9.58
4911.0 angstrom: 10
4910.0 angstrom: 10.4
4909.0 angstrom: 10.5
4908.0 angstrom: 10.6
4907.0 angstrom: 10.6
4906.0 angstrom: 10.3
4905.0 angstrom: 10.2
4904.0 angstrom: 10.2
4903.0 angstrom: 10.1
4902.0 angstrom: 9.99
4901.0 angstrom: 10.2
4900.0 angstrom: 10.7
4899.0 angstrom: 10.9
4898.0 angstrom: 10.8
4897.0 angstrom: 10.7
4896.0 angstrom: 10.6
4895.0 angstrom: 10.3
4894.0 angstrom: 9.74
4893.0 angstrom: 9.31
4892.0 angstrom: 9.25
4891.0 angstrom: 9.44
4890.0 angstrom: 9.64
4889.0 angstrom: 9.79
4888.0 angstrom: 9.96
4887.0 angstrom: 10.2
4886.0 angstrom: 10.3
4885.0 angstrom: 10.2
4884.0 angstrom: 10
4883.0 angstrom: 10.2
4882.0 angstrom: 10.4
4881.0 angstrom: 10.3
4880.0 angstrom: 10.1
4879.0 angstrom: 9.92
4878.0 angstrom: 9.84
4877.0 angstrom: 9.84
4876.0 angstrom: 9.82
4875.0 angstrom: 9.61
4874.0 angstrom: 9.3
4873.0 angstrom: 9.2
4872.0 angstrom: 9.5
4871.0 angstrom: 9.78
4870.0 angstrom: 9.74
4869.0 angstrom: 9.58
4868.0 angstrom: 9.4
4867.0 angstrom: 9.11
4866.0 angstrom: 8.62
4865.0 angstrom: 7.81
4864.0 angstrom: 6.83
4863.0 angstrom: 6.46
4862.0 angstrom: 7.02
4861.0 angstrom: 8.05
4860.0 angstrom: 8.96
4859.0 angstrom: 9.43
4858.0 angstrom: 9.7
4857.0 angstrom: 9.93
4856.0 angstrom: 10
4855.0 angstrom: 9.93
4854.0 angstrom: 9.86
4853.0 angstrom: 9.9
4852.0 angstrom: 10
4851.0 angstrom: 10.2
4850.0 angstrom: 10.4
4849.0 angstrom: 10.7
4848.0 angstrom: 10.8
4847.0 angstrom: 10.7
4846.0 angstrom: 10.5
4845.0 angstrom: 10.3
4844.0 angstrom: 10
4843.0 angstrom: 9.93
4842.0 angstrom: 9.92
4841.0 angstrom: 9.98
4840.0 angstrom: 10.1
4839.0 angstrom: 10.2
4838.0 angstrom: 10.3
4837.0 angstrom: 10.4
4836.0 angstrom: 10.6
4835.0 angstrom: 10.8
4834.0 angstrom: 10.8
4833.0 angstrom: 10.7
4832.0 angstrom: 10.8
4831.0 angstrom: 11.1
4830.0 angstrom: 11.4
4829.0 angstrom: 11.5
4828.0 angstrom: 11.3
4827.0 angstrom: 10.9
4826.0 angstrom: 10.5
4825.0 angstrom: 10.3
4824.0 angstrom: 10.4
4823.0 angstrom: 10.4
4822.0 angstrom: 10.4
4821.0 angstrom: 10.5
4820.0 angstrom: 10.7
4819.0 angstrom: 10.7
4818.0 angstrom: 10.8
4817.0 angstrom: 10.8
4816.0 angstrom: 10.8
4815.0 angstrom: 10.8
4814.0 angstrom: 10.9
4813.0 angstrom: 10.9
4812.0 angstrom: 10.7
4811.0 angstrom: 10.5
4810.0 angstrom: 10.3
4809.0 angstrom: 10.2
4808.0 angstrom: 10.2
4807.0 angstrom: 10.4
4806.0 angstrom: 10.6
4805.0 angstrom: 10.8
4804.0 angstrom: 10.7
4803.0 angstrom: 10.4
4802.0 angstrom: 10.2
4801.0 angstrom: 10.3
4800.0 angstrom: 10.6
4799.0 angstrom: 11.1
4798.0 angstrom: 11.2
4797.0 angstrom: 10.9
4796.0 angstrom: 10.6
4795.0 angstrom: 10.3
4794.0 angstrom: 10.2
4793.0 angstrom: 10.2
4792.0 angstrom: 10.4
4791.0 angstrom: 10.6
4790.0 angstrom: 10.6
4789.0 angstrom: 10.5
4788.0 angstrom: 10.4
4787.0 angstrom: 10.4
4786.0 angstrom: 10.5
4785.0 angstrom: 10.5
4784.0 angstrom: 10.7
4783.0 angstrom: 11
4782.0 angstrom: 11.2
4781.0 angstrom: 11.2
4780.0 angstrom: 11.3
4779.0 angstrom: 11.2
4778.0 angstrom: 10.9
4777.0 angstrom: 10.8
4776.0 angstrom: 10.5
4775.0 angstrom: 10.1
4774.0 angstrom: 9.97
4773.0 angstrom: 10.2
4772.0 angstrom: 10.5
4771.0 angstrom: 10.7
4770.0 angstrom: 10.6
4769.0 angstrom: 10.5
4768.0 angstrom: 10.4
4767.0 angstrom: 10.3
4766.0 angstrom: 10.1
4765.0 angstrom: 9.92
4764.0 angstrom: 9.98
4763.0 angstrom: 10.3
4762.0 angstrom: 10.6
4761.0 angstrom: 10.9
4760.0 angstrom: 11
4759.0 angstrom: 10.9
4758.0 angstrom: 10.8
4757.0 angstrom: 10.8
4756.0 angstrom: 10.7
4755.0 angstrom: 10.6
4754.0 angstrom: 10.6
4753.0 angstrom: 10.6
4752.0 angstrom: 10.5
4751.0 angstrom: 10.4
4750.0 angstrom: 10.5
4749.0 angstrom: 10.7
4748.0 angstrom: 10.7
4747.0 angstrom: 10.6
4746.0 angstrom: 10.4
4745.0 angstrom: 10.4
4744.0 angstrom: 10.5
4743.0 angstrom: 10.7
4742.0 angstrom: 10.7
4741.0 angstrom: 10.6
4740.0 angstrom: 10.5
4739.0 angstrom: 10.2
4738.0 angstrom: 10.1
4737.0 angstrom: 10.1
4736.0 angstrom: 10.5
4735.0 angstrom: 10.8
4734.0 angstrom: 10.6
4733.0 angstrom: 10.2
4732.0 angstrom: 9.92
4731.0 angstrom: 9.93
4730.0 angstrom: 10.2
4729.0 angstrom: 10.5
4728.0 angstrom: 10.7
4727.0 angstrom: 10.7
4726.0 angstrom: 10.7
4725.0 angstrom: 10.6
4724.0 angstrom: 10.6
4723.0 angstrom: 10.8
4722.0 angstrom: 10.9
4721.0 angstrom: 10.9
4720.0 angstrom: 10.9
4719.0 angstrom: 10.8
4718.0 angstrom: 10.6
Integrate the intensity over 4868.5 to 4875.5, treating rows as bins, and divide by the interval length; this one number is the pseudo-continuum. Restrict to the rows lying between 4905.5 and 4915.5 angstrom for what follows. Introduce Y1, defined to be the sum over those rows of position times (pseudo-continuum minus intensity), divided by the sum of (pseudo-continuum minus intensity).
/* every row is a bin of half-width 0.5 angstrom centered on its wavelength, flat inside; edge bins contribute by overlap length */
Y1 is 4909.0 angstrom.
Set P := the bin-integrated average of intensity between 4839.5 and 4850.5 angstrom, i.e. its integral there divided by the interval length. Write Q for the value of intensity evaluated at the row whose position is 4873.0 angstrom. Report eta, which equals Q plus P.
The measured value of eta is 19.5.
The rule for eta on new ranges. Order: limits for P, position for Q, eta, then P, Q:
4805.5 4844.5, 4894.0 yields 20.3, 10.6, 9.74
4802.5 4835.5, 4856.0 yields 20.7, 10.7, 10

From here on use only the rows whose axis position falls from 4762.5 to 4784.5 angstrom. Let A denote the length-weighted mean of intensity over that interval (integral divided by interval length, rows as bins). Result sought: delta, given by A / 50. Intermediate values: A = 10.56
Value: 0.211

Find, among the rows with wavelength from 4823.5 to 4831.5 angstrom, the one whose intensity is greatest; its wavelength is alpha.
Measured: 4829.0 angstrom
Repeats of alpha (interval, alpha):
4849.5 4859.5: 4850.0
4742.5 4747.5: 4743.0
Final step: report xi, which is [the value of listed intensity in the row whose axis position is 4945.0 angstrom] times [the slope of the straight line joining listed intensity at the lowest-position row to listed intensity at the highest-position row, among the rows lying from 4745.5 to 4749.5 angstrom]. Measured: 1.1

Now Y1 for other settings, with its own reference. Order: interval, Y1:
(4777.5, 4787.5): 4781.9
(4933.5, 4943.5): 4938.9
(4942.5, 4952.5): 4947.4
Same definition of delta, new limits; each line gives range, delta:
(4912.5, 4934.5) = 0.199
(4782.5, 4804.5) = 0.211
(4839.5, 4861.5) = 0.199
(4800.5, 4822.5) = 0.211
